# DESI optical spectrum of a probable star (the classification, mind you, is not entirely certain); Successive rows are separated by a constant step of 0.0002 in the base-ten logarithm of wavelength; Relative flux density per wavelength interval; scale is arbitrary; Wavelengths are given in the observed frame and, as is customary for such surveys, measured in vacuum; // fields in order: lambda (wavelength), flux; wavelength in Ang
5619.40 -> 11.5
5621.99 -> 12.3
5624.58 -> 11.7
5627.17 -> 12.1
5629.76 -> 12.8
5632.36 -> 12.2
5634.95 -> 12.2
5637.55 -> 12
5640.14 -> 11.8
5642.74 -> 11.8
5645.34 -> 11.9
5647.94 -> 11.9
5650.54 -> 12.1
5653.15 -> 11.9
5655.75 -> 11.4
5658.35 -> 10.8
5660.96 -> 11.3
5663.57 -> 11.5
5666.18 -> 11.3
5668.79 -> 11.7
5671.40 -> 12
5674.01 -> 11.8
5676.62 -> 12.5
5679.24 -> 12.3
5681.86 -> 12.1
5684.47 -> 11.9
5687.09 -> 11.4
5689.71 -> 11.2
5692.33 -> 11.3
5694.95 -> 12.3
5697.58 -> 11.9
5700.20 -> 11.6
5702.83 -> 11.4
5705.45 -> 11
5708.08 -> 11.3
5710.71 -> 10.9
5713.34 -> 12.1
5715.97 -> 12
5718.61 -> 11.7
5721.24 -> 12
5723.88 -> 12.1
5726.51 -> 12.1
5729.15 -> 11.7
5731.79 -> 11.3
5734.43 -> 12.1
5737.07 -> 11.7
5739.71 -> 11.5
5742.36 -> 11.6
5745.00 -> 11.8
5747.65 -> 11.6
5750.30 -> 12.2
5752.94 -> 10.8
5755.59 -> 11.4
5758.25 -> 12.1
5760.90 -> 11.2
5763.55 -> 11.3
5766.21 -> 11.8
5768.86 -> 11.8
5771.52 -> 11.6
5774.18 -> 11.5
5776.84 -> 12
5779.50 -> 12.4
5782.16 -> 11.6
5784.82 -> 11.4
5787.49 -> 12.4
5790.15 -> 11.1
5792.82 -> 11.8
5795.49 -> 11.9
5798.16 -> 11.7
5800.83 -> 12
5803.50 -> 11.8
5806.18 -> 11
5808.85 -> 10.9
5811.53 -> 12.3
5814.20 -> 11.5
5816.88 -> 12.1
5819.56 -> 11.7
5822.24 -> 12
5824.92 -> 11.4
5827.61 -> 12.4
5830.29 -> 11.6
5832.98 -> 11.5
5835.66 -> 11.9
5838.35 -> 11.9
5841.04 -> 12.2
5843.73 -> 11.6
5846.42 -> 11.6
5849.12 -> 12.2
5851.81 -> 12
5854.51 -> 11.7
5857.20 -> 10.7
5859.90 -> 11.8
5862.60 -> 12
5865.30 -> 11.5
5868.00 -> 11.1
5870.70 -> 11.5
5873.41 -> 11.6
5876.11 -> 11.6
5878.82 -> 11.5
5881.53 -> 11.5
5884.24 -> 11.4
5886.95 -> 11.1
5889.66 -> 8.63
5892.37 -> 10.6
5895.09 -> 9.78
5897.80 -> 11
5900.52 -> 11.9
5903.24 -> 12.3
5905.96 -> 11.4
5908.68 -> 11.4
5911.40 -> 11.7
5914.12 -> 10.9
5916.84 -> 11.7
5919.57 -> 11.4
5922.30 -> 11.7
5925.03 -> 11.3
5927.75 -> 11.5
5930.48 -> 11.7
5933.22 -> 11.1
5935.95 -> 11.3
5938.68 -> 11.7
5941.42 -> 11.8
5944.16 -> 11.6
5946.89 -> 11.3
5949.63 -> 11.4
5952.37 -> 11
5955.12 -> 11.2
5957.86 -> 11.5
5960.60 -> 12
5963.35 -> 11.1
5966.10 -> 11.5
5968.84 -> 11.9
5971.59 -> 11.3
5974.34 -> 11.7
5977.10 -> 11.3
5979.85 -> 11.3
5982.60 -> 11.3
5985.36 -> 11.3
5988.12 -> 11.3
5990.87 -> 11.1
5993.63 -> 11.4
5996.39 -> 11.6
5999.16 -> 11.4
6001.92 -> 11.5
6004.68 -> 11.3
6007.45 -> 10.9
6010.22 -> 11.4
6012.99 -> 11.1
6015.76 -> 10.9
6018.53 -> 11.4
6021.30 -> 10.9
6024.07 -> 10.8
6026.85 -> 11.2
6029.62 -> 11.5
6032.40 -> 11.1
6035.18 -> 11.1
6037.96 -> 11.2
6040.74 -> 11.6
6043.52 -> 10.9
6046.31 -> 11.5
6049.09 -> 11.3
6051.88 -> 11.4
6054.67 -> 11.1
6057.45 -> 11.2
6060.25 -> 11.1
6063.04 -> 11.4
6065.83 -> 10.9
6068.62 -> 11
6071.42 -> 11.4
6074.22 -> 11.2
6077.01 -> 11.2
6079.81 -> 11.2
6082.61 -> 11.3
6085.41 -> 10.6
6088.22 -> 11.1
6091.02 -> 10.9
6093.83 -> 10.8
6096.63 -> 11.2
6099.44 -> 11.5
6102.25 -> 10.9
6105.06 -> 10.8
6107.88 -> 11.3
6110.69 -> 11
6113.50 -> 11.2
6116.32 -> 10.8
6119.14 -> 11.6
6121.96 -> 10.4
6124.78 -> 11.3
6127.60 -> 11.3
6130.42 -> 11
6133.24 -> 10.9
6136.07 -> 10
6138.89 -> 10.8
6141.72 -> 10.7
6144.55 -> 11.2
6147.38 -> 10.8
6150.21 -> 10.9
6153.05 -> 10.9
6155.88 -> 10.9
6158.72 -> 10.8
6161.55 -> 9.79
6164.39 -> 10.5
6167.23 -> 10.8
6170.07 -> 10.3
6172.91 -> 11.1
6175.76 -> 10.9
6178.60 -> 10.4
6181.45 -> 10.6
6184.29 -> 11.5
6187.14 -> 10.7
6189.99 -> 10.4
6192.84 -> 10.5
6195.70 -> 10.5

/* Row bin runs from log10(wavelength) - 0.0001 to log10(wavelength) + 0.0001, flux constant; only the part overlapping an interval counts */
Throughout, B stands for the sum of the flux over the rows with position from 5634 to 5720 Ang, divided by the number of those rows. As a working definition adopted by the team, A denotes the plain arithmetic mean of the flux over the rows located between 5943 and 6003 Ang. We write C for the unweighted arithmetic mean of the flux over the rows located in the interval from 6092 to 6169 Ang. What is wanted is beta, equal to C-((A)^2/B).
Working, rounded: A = 11.4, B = 11.7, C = 10.9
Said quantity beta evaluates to -0.2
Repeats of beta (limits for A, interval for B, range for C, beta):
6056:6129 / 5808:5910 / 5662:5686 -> 1.2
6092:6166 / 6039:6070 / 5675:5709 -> 1.1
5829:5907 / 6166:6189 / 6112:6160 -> -1.2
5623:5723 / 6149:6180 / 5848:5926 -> -1.6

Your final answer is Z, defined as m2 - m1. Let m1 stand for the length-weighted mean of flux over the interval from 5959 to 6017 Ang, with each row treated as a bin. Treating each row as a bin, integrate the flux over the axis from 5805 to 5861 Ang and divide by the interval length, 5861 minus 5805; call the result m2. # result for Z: 0.35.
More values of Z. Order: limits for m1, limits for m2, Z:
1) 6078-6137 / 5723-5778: 0.66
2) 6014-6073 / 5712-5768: 0.53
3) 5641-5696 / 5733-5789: -0.03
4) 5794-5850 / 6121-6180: -1.02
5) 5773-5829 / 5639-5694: -0.05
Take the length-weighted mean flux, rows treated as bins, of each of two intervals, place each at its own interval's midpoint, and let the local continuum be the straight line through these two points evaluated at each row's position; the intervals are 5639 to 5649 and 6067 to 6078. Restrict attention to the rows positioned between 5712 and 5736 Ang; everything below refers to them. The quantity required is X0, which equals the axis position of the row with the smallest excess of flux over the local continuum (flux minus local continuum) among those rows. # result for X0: 5731.79 Ang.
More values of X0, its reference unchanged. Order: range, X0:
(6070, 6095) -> 6085.41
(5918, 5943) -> 5933.22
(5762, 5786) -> 5763.55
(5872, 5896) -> 5889.66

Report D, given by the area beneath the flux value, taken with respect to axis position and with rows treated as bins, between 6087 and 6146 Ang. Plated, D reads 648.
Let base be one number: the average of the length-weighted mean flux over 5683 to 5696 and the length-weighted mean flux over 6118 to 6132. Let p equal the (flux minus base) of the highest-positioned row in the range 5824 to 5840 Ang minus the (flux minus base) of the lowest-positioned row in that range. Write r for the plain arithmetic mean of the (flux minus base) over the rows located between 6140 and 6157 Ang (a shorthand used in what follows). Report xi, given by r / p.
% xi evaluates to -0.9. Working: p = 0.5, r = -0.5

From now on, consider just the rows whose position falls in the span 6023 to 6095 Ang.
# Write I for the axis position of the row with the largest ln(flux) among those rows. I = 6040.74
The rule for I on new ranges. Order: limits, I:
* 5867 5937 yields 5903.24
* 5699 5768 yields 5750.30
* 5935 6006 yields 5960.60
